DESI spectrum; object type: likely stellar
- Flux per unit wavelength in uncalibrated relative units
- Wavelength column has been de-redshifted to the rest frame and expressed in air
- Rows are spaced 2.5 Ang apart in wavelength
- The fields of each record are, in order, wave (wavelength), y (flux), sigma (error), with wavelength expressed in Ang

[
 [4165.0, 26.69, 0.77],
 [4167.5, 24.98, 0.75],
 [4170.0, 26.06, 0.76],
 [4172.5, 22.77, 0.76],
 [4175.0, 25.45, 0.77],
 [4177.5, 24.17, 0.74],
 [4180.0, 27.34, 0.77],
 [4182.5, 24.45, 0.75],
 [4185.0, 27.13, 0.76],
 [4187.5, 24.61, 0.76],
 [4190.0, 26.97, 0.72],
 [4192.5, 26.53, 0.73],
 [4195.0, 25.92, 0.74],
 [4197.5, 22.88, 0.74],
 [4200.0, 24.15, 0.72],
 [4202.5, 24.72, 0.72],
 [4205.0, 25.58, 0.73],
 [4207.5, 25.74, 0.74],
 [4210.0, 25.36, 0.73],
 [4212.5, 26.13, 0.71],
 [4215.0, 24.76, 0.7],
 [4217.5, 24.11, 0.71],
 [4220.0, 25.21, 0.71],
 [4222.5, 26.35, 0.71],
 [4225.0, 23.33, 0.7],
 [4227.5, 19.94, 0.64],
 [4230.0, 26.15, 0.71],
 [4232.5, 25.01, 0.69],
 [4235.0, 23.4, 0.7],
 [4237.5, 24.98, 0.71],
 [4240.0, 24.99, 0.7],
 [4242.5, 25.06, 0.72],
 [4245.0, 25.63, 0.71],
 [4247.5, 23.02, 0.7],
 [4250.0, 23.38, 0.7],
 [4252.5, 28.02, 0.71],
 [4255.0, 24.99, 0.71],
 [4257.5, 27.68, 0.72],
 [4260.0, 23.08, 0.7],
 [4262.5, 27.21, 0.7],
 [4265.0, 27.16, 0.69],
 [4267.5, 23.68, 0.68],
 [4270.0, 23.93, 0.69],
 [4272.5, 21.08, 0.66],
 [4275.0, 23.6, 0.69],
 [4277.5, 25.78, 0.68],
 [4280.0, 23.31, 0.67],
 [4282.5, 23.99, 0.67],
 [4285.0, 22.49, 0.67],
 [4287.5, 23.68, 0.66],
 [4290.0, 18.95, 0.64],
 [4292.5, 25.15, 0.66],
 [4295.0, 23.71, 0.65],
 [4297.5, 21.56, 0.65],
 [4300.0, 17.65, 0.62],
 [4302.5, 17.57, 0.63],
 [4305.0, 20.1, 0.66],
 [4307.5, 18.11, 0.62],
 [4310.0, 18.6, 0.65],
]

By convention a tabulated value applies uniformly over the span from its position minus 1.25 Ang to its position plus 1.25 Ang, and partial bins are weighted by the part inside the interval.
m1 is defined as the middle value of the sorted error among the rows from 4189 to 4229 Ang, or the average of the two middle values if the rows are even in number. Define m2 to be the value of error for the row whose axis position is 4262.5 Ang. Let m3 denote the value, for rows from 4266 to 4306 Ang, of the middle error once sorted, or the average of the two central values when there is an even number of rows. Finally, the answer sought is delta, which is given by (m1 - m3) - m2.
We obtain -0.64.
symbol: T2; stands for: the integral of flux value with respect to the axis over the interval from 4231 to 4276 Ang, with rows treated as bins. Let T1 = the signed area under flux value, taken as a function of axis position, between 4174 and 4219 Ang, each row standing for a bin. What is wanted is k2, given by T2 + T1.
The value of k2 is 2255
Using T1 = 1140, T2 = 1115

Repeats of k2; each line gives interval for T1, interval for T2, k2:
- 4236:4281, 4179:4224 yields 2260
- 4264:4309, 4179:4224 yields 2145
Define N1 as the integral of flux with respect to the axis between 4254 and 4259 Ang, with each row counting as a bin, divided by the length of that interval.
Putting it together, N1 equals 26.2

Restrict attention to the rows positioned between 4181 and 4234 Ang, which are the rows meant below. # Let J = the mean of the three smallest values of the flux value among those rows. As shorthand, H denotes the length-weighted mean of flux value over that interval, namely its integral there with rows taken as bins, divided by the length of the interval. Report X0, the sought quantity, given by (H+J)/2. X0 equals 23.5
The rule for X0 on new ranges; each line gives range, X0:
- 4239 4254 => 24.4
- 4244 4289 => 23.3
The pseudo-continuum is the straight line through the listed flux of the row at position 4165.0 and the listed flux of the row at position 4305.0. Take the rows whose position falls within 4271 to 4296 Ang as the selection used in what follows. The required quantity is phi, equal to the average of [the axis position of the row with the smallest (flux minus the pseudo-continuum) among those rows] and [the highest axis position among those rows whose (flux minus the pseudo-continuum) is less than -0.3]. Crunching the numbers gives 4290.0 Ang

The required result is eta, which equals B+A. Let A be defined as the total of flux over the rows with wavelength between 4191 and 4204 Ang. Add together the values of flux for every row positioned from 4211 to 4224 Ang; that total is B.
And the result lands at 251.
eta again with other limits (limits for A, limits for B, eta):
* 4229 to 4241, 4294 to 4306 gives 225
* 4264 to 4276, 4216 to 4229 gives 238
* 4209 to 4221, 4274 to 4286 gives 245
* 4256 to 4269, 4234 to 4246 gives 253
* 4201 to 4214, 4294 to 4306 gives 228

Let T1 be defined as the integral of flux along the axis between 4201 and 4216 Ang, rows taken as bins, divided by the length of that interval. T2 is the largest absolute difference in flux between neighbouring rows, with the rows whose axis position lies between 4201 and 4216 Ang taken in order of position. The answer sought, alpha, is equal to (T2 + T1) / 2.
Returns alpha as 13.4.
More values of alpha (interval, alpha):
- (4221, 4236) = 15.1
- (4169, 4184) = 14.2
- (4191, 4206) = 14.0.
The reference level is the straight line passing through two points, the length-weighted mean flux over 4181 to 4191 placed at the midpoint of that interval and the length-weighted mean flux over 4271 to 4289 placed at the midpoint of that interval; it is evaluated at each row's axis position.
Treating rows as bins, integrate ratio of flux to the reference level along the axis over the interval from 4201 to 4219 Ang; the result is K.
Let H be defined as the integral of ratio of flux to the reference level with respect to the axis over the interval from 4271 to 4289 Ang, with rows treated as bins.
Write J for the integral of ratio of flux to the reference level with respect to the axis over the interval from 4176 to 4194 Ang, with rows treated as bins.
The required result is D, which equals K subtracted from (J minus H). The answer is -18.0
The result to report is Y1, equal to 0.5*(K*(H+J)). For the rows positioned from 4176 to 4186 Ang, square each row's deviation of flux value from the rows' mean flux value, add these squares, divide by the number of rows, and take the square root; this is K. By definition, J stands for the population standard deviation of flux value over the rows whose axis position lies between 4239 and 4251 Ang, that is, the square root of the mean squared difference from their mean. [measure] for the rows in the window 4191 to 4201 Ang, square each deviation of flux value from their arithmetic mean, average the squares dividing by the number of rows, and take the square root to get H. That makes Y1 1.8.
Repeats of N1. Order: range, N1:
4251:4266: 26.3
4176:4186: 25.7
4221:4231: 23.9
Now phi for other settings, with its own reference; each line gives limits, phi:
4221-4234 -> 4227.5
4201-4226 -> 4225.0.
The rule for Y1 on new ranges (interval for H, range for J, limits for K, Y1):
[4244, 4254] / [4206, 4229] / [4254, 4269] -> 3.5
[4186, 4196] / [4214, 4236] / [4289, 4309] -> 3.6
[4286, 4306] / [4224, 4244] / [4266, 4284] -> 2.9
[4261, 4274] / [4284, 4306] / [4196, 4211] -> 2.5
